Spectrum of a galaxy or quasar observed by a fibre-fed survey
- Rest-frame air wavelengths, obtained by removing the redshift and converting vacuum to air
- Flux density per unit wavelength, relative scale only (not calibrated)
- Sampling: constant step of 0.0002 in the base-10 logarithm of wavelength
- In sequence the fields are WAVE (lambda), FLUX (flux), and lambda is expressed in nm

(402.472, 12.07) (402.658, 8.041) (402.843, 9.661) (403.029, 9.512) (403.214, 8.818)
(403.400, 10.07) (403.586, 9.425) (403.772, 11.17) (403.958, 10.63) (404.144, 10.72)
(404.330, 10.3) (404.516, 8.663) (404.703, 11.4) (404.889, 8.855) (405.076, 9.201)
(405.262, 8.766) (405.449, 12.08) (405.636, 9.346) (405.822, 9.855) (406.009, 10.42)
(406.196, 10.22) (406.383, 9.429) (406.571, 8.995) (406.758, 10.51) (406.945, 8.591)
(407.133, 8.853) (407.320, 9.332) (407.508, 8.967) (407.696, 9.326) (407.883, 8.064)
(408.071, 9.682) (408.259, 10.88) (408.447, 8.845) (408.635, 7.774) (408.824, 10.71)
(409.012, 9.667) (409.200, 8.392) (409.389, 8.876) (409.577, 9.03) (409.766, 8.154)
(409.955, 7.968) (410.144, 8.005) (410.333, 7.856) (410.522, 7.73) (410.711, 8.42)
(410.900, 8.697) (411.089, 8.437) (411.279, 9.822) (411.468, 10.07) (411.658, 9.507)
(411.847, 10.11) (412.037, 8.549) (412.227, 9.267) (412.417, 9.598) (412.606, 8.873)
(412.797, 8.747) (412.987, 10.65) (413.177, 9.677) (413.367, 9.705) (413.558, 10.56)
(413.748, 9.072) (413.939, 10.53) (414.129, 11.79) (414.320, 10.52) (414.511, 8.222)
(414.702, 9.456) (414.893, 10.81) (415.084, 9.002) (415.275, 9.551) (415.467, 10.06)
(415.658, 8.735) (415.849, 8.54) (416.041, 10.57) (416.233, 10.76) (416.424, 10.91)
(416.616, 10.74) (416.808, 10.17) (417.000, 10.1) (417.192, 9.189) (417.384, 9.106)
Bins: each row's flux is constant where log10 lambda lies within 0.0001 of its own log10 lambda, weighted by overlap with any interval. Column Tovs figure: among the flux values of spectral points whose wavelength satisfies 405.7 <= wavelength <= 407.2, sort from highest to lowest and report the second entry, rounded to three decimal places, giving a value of 10.420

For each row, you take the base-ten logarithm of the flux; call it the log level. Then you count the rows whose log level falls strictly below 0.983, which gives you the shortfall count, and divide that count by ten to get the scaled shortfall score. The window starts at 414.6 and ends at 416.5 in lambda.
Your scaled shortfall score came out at 0.50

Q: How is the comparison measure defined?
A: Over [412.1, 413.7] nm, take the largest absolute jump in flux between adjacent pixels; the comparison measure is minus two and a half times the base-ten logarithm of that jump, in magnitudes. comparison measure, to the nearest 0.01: -0.70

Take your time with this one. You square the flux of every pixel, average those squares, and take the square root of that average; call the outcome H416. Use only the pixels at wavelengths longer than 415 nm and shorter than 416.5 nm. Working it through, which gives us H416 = 9.8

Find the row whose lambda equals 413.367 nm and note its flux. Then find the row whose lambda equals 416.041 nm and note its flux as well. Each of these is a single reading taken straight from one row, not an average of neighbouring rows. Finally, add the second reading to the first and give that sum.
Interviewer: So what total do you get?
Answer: 20.3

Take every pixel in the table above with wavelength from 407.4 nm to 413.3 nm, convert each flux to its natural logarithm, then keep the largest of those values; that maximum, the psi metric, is 2.39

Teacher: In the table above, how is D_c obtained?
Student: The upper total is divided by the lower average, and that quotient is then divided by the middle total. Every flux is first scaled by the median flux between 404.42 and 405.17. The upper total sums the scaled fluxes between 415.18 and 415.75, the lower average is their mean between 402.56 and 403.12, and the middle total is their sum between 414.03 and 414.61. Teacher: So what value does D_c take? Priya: 0.92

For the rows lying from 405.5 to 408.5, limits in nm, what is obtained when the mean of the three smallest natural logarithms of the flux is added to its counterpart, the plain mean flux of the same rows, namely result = 11.6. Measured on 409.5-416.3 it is 11.4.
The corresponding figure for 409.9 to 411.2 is 10.2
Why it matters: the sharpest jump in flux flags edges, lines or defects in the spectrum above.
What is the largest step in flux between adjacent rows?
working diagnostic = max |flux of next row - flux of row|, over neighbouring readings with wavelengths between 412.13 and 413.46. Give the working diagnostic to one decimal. 1.9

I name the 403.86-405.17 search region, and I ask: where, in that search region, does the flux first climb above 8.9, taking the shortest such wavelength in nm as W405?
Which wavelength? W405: 403.958 nm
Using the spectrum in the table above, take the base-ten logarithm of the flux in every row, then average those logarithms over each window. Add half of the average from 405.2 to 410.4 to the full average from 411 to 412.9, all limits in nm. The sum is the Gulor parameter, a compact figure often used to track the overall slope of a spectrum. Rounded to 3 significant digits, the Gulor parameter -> 1.45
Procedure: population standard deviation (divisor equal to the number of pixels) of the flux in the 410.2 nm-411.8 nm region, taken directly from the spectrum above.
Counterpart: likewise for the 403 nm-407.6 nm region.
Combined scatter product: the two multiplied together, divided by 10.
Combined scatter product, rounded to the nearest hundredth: 0.08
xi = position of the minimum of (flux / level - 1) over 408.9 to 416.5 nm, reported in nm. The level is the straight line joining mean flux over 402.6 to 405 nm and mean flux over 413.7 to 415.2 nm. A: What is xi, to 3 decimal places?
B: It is 410.522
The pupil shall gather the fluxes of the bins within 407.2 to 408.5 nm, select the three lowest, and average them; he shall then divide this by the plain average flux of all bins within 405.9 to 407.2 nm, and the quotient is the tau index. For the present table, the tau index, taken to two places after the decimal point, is 0.90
